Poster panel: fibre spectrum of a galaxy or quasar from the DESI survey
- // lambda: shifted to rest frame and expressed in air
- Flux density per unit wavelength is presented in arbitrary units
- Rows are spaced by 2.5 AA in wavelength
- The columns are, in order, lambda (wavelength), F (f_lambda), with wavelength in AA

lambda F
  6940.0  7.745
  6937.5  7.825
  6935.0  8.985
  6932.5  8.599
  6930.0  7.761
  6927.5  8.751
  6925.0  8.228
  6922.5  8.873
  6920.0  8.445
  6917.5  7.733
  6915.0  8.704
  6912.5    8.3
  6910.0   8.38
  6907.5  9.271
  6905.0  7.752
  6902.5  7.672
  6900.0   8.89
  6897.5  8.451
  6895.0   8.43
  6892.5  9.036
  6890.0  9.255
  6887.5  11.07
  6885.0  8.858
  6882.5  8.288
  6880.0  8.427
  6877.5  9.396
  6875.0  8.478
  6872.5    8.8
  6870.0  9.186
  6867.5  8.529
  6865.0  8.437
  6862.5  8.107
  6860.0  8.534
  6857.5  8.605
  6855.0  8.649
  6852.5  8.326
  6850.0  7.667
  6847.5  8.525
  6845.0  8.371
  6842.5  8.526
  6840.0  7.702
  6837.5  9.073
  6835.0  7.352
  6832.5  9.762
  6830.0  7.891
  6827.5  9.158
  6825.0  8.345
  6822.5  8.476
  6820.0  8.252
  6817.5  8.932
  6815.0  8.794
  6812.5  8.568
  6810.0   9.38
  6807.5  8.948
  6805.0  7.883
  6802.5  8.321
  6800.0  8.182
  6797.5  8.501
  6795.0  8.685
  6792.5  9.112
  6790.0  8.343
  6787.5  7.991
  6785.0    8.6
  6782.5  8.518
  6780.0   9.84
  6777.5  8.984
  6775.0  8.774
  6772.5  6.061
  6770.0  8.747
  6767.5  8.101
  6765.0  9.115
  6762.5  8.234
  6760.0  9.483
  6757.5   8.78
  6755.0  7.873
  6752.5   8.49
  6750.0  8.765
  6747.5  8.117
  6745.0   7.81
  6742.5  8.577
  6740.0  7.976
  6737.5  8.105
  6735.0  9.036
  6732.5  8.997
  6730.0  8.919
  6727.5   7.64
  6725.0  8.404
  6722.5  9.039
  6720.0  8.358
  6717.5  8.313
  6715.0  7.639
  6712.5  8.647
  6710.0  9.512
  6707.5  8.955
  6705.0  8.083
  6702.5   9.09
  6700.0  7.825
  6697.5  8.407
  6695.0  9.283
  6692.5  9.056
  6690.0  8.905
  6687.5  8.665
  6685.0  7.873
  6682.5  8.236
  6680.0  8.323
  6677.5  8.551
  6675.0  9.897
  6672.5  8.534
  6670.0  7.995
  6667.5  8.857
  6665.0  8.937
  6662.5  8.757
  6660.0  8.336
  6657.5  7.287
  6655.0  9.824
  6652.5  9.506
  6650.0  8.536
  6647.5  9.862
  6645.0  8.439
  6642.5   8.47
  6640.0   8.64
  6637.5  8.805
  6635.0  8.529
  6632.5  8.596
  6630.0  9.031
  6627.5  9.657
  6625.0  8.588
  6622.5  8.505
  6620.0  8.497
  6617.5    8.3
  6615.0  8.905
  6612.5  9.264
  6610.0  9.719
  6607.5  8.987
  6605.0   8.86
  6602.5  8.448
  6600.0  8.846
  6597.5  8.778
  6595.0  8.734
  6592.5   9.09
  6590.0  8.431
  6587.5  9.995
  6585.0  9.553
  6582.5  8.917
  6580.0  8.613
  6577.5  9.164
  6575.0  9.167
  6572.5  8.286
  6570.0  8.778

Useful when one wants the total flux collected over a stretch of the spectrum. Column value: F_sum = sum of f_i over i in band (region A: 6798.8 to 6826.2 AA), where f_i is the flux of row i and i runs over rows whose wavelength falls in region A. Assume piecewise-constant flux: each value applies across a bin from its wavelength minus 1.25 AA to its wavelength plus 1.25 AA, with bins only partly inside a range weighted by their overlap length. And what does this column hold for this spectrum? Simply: 94.1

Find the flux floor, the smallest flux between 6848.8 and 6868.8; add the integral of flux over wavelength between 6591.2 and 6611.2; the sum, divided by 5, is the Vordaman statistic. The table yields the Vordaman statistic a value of 37.3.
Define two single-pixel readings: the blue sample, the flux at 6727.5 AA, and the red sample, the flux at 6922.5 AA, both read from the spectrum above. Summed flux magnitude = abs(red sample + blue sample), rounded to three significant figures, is 16.5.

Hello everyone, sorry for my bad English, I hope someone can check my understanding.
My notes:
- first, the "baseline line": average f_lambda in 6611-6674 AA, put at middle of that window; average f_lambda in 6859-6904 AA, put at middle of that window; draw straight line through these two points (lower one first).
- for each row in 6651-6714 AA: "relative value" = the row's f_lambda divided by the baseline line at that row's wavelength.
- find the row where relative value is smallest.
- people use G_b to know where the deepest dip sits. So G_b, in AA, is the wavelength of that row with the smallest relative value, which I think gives 6657.5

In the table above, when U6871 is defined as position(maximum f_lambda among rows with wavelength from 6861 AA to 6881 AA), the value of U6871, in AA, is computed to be 6877.5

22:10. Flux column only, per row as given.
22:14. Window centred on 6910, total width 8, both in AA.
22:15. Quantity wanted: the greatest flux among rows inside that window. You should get 9.271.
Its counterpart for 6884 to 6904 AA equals 11.07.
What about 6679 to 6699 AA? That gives 9.283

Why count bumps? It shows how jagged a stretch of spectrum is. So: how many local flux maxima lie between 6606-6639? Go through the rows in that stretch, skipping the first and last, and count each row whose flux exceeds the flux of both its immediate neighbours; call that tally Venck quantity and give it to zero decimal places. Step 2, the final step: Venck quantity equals 2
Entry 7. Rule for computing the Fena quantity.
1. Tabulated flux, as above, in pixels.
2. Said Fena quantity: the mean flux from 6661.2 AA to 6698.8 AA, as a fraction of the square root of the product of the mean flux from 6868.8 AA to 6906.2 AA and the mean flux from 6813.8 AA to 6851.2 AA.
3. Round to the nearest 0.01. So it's 1.01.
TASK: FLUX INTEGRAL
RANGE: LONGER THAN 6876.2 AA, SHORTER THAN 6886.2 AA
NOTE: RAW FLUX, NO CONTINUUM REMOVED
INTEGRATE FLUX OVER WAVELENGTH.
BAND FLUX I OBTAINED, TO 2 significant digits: 87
